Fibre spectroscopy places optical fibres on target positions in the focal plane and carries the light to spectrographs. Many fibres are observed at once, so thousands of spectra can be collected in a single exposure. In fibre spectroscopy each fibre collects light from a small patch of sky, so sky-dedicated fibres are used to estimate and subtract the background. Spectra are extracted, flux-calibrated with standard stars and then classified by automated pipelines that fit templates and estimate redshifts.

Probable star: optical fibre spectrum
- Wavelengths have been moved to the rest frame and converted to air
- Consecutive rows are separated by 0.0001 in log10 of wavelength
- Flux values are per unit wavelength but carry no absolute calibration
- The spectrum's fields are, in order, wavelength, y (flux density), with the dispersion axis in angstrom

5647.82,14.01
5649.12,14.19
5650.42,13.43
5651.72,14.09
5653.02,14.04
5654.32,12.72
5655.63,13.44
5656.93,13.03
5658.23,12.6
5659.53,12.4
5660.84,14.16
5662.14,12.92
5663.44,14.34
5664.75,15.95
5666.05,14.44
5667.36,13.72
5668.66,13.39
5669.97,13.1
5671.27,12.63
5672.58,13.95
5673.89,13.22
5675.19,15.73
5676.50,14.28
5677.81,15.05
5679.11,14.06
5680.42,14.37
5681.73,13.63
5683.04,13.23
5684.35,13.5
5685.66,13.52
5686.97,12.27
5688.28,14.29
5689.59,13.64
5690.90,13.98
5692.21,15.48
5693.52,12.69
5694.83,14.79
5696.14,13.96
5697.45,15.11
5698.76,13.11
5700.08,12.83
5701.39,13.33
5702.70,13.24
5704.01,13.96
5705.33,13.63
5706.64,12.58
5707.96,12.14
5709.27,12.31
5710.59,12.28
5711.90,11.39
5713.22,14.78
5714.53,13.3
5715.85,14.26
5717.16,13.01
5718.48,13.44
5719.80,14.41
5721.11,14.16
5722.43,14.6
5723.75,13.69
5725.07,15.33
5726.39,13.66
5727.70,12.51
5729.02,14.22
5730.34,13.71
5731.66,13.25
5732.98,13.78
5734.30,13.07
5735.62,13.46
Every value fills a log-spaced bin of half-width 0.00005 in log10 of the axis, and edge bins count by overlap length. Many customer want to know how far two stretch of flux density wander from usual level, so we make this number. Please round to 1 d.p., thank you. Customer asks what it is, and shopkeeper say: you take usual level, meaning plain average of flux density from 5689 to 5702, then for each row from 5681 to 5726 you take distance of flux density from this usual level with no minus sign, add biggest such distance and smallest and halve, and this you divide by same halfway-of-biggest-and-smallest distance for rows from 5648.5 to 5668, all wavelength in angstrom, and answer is 1.2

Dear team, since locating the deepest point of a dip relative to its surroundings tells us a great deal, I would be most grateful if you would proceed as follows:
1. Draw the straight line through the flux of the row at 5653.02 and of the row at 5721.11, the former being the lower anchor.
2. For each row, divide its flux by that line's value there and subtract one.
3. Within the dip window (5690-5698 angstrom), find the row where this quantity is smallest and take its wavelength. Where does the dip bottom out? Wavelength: 5693.52 angstrom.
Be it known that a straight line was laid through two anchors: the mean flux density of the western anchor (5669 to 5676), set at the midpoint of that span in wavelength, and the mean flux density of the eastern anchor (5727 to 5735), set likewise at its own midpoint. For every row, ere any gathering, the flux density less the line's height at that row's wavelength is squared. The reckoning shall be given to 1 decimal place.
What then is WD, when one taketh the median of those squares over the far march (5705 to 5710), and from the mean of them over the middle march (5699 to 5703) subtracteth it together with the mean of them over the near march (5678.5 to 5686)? -1.1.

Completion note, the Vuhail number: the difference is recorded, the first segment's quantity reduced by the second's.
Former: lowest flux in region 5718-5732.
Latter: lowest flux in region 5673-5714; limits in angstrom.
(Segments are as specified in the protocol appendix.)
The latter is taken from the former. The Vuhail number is 1.1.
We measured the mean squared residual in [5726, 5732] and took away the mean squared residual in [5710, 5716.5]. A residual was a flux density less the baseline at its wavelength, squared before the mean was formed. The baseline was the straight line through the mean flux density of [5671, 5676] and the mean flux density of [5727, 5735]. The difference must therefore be -1.4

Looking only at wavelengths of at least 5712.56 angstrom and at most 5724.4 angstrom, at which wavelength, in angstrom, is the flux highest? 5713.22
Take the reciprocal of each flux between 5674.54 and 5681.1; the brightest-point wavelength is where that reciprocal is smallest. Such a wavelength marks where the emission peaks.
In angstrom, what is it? 5675.19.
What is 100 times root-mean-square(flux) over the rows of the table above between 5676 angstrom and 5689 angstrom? 1384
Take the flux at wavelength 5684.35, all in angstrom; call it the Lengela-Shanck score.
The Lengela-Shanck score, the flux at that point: 13.5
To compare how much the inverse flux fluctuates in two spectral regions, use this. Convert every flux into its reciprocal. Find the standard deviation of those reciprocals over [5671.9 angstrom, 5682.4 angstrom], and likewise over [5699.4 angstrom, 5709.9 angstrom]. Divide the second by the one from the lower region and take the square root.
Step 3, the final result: 1.00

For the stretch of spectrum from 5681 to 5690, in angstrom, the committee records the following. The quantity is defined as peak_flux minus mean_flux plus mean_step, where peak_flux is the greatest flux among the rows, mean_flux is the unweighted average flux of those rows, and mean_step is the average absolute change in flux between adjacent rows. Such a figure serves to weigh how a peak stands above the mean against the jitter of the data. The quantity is 1.6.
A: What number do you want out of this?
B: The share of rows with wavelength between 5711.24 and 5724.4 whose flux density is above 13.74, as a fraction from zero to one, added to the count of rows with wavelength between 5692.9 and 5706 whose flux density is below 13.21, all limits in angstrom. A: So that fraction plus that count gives 3.5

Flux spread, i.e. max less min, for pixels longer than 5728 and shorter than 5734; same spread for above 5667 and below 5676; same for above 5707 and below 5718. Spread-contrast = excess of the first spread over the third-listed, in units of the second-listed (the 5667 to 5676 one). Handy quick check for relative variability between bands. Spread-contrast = -0.78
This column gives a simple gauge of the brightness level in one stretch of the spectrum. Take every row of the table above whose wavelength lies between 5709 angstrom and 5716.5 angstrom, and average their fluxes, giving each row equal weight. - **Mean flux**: 13.1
